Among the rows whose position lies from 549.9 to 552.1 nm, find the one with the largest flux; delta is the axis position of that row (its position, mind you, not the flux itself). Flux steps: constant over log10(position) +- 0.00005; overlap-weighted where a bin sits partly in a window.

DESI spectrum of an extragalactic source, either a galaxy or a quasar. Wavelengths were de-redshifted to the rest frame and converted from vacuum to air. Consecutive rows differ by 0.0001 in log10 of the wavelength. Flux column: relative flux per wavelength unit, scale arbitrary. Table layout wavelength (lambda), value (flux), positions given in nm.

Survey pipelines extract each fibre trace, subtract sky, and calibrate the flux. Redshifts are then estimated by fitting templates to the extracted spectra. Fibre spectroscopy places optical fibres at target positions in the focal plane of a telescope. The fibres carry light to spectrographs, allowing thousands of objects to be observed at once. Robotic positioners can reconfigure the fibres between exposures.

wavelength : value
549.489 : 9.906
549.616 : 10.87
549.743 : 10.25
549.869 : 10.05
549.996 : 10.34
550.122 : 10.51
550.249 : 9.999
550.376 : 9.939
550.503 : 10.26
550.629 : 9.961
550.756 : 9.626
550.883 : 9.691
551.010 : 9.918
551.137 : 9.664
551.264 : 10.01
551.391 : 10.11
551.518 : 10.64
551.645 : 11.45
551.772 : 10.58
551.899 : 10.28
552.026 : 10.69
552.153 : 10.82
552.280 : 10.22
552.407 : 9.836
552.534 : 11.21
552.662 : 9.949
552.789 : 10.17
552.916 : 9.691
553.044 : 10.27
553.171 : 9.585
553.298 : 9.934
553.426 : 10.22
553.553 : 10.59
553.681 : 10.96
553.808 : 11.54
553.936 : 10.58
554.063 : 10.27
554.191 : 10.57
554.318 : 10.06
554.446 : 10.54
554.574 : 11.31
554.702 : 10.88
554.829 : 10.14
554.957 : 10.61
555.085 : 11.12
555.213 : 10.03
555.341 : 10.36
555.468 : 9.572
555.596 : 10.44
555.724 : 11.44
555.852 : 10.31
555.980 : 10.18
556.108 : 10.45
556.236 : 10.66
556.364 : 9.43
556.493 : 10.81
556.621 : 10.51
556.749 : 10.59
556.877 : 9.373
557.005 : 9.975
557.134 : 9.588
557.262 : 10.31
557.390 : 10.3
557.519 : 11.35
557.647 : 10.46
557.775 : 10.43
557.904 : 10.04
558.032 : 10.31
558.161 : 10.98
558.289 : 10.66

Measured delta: 551.645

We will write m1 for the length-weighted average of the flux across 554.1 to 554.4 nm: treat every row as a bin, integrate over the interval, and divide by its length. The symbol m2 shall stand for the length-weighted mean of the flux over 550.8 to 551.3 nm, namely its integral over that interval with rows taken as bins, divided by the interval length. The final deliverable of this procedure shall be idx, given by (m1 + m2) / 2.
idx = 10.1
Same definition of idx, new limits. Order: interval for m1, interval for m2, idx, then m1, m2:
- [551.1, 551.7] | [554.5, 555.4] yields 10.5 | 10.39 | 10.6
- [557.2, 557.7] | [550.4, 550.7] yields 10.3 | 10.61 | 10.1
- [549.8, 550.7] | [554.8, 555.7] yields 10.3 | 10.15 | 10.4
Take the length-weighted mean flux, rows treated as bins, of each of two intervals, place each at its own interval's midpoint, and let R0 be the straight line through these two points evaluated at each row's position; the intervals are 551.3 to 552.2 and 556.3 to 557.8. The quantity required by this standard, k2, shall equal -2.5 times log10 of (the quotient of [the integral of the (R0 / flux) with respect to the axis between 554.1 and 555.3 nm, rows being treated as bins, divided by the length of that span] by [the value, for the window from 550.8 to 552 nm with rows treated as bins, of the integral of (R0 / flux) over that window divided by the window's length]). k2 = 0.058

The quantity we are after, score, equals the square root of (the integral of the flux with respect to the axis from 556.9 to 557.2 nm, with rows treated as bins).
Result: 1.71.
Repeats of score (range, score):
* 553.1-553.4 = 1.72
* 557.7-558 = 1.75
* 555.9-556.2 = 1.76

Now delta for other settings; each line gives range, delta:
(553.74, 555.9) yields 553.808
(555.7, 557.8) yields 555.724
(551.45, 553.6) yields 551.645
